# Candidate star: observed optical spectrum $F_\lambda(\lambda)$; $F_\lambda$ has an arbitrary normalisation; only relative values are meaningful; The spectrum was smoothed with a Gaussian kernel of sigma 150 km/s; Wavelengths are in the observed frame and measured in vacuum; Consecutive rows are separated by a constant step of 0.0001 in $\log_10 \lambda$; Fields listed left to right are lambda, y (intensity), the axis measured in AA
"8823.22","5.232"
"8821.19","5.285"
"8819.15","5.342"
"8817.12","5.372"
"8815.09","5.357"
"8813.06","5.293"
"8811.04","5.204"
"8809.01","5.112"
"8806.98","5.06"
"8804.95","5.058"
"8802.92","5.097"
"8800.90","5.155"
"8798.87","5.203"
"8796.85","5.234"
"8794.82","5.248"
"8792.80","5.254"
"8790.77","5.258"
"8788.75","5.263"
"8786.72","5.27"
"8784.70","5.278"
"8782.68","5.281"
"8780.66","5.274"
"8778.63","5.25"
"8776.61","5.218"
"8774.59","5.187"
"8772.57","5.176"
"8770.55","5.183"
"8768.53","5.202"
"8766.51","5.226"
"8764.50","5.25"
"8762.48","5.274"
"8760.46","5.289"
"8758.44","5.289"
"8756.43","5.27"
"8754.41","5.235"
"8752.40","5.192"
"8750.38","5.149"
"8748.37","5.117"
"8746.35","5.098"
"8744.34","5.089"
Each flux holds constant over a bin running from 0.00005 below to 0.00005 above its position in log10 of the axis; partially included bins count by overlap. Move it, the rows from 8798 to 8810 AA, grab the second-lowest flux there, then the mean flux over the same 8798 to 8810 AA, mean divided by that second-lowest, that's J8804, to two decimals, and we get 1.01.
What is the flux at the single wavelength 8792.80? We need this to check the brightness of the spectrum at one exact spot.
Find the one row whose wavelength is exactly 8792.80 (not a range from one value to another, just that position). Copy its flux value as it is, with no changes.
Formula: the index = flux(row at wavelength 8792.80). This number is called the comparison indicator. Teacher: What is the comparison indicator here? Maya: 5.254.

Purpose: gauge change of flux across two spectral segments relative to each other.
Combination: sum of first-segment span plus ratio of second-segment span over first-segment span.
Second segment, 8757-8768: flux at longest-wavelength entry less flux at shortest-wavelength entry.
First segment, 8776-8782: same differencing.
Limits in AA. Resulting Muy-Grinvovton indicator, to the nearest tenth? -1.1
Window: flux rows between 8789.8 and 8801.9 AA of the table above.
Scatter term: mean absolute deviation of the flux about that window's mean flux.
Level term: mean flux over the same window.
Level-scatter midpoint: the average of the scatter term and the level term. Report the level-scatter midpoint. 2.63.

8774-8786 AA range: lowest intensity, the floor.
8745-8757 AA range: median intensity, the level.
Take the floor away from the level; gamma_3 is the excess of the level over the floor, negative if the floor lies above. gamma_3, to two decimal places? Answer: -0.02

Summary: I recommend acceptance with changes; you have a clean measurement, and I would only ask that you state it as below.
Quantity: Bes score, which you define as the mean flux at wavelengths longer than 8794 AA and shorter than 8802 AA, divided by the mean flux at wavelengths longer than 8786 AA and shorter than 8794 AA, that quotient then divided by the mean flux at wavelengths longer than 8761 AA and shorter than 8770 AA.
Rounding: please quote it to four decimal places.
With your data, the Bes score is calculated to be 0.1891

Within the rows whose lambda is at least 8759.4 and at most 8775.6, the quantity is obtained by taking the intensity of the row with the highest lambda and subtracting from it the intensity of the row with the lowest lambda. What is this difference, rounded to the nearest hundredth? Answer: -0.10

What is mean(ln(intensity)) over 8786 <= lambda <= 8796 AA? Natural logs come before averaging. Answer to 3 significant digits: 1.66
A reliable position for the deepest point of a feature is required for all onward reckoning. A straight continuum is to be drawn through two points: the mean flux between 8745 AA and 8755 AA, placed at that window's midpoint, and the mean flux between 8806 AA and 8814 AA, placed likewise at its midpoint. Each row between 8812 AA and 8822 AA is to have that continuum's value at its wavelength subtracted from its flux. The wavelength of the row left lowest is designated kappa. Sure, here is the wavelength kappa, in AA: 8821.19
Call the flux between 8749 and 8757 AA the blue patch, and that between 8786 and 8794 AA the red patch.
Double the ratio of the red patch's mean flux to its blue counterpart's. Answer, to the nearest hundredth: 2.02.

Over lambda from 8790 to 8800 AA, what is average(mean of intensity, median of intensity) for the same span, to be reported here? 5.24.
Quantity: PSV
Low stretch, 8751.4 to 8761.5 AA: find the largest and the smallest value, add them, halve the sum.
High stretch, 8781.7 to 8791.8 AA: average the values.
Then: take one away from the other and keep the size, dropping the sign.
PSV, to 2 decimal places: 0.03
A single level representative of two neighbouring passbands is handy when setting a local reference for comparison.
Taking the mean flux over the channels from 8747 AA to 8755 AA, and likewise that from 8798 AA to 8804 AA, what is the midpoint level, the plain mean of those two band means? 5.16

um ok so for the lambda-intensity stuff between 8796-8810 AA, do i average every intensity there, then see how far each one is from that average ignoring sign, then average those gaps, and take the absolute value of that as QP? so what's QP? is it 0.057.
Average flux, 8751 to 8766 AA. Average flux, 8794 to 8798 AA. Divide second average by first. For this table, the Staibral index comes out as 1.00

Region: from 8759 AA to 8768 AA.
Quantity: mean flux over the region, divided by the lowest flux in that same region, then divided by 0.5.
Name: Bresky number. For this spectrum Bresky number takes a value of 2.01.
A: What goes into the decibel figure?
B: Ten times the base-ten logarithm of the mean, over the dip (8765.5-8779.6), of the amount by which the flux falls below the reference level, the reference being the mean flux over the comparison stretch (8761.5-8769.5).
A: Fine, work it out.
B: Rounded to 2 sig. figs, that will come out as -15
